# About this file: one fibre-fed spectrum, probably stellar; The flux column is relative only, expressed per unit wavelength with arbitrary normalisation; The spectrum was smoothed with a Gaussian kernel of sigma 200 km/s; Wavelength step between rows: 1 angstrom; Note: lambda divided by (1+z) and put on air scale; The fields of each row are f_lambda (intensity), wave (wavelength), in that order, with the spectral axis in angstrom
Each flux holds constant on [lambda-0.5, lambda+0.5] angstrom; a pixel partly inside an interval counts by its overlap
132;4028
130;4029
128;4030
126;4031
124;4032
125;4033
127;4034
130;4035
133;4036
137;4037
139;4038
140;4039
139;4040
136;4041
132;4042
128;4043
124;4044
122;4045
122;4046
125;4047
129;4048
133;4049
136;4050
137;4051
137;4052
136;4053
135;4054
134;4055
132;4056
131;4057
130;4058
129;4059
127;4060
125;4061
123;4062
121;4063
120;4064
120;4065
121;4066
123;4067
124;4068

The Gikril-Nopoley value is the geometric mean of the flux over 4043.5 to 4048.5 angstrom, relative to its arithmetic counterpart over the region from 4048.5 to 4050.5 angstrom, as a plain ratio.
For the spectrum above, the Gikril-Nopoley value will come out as 0.92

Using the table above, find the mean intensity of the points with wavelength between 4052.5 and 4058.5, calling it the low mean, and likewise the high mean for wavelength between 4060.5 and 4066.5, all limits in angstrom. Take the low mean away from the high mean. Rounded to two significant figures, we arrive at -11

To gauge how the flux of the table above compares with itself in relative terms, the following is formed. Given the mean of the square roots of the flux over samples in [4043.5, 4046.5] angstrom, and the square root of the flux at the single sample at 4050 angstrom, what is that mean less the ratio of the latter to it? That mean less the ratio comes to 10.0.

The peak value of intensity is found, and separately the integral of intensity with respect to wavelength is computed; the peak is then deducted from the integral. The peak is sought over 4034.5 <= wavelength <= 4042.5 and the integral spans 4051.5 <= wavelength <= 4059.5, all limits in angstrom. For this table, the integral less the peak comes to 924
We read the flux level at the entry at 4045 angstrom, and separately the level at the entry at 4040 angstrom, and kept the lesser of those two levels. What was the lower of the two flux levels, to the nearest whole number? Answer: 122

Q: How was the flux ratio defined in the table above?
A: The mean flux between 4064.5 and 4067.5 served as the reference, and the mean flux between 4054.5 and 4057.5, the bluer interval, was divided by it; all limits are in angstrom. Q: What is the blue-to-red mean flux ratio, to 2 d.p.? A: 1.09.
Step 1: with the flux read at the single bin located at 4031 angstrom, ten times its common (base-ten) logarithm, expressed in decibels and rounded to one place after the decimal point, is 21.0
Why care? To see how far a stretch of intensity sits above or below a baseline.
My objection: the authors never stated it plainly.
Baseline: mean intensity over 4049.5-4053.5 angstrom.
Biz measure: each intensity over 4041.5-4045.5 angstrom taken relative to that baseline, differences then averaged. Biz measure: -10.0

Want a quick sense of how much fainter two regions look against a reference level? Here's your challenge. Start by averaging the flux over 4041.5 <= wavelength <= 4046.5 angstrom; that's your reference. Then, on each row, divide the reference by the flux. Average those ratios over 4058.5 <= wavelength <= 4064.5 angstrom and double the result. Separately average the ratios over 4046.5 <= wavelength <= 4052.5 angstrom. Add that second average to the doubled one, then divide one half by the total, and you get 0.168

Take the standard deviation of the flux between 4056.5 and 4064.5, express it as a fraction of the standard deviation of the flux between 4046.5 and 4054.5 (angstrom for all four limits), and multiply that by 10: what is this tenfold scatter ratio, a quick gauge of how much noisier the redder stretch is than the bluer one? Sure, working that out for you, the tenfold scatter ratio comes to 9.6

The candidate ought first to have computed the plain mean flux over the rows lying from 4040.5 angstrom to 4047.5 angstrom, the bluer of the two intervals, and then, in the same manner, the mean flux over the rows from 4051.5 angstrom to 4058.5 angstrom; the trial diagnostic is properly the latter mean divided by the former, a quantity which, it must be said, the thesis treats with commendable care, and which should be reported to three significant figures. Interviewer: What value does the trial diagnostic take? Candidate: 1.05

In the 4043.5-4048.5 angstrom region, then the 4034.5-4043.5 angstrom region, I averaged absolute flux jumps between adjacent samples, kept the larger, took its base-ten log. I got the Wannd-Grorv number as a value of 0.44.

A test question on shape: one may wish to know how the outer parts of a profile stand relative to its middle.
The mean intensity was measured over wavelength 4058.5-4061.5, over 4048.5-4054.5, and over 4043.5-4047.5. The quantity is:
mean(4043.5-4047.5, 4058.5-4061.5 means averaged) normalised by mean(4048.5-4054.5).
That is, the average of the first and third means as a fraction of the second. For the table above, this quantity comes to 0.92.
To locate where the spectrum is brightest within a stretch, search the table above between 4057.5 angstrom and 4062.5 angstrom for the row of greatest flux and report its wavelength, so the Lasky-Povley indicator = 4058 angstrom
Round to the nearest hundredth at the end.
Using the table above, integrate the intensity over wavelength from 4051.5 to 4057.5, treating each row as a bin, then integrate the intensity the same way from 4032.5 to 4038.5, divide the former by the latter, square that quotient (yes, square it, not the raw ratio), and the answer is 1.04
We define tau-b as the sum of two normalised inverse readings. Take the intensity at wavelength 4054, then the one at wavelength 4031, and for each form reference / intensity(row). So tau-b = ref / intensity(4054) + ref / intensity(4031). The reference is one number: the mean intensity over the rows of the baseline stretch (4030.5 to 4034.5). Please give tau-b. 1.93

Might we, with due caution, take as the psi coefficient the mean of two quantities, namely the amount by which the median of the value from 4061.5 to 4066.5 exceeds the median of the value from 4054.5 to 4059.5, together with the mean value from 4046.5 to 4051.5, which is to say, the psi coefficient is 61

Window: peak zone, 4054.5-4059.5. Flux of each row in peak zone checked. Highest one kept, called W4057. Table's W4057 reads 134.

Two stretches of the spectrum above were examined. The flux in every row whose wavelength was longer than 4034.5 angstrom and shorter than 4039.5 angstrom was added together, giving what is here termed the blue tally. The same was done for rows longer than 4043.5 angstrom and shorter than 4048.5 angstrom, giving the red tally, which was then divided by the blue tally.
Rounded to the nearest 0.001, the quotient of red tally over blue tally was 0.916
